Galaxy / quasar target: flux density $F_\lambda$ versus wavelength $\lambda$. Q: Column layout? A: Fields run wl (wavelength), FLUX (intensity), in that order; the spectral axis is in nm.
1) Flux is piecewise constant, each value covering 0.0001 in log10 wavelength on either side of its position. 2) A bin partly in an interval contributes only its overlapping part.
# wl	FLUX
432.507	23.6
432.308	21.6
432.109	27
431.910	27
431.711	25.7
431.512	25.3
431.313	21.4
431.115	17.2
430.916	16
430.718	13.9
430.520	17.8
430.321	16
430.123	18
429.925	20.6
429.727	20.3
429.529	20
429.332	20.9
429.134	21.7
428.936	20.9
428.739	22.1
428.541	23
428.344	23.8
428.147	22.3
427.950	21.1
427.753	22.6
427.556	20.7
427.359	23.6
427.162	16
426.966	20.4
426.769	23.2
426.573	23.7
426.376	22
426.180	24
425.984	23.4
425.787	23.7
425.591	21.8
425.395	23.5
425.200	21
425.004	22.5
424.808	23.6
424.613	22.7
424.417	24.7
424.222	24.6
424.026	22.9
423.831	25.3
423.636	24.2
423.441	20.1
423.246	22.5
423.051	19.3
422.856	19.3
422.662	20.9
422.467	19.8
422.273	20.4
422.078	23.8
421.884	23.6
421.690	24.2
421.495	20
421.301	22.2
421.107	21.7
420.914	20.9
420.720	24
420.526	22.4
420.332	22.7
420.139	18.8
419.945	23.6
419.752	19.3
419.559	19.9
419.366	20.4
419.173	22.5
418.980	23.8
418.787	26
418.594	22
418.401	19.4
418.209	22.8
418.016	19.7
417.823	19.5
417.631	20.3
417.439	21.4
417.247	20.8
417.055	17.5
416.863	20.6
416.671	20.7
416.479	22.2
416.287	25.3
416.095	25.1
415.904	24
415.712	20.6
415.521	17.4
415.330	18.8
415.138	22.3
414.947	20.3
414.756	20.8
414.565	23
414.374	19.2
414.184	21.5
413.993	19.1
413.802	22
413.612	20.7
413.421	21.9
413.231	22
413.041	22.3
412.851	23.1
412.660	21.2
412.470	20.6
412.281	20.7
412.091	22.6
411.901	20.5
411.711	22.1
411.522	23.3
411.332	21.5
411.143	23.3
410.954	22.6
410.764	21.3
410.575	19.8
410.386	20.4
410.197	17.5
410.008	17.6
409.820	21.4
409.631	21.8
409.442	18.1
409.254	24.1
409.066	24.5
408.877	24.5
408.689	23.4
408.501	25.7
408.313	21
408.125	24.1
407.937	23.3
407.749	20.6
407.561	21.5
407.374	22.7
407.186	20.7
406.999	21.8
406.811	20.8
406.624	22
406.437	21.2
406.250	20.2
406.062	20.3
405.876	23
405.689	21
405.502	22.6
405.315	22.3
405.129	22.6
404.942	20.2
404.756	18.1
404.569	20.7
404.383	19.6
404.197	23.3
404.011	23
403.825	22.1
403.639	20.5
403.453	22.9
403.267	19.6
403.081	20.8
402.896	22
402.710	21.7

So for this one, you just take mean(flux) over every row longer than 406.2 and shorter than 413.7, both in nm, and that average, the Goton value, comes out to 21.7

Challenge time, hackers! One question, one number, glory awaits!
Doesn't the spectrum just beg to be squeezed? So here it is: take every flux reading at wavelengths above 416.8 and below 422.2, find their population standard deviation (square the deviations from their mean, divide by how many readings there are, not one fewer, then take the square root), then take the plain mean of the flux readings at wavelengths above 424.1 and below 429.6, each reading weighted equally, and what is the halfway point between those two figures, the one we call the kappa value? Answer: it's 12.1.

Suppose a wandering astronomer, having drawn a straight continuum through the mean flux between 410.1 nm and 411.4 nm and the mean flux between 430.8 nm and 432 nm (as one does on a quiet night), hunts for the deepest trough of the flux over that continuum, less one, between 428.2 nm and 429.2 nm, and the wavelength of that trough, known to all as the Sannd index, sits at 428.936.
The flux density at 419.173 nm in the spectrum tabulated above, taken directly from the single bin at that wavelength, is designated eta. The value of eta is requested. 22.5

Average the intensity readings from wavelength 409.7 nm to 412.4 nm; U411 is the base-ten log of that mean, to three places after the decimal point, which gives 1.323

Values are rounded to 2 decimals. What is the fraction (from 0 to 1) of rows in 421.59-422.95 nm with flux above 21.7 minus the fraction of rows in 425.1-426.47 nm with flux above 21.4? -0.43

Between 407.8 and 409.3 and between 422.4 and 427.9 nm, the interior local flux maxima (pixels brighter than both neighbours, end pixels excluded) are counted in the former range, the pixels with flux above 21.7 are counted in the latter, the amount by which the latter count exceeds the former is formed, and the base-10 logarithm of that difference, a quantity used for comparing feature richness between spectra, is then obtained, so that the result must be 1.2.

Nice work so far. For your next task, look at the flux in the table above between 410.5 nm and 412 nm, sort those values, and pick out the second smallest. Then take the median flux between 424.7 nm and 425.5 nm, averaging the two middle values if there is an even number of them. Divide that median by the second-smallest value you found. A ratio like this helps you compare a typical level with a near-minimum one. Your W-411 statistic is 1.12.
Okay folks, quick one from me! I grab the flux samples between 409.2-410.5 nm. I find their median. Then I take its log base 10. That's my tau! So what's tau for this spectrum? 1.31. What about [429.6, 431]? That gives 1.25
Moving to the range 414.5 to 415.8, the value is 1.31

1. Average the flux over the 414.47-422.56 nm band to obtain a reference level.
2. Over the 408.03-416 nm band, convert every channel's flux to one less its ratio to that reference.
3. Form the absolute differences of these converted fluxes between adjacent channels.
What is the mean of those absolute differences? 0.087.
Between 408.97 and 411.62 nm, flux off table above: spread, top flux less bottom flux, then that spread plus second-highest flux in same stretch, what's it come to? 31.1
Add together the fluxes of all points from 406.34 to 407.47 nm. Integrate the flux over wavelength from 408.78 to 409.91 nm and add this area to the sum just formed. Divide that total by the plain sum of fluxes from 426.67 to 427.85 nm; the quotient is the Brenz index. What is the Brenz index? 1.22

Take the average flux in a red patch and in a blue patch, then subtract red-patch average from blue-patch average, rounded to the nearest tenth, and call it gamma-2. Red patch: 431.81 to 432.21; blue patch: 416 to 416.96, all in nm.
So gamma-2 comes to -4.2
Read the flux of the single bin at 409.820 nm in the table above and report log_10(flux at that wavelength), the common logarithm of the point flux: 1.33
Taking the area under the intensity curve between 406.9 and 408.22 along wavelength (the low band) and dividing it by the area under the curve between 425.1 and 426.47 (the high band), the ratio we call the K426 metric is 0.93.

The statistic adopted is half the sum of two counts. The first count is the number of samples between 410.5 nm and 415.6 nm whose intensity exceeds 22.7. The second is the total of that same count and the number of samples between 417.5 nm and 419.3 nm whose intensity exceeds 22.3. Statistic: 6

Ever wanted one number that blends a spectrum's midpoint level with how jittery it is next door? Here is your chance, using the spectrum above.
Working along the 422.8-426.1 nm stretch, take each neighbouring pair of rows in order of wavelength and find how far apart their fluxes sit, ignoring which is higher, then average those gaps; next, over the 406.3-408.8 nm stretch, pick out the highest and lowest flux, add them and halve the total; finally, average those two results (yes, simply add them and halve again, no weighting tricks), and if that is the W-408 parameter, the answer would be 12.4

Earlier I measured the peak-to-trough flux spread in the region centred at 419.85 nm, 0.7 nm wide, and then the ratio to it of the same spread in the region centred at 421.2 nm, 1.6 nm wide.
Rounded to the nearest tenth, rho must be 0.9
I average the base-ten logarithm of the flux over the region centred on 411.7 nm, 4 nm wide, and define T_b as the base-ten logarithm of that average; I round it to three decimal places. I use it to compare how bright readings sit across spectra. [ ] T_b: 0.123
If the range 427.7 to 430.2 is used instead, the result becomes 0.123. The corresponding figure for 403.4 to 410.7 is 0.124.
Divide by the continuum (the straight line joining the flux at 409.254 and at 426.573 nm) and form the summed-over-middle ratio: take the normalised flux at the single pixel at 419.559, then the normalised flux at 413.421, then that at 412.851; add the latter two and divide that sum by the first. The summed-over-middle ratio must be 2.25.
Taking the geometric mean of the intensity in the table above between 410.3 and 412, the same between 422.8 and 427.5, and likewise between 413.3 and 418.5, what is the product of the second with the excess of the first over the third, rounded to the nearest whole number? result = 16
